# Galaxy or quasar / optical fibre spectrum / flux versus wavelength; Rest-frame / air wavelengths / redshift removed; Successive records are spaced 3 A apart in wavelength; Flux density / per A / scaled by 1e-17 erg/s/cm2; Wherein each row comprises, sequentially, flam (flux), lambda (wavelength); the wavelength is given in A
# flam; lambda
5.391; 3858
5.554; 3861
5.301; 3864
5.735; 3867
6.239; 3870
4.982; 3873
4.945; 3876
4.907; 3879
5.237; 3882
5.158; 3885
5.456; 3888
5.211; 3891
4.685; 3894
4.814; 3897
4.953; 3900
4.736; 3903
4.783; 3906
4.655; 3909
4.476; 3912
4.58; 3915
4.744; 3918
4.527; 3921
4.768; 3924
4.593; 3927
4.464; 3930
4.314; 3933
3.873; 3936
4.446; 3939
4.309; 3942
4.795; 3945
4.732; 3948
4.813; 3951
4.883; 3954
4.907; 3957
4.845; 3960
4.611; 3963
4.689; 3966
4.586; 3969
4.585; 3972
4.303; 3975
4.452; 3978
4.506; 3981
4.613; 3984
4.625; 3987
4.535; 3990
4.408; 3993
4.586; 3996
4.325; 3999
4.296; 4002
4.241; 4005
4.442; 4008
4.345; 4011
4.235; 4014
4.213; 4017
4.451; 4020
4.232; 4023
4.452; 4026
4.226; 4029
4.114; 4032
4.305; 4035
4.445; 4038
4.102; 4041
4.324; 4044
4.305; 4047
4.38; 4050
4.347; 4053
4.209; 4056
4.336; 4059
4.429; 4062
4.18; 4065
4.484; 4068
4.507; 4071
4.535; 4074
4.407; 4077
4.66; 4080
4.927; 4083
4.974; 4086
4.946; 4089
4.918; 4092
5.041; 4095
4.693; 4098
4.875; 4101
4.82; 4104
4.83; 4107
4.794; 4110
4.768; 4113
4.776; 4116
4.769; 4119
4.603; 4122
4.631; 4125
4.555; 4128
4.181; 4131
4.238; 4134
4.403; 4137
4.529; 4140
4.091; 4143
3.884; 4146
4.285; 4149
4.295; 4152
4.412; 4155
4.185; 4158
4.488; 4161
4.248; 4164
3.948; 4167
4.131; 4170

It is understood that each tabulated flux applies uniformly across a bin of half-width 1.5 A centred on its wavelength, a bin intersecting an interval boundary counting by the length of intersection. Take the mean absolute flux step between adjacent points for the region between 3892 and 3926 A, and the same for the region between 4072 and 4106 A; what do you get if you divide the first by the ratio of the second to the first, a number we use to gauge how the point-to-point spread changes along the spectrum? 0.168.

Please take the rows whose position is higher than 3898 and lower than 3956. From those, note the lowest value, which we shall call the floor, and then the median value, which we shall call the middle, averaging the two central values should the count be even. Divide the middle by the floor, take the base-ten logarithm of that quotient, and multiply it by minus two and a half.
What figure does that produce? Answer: -0.20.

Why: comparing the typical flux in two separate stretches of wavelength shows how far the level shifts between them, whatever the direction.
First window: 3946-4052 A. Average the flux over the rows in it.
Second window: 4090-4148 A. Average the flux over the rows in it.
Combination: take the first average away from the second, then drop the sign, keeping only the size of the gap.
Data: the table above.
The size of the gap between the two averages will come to 0.14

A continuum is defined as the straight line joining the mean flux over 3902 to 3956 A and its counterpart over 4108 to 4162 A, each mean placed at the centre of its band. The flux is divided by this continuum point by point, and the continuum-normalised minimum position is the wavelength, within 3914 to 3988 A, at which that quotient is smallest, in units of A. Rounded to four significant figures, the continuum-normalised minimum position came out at 3936 A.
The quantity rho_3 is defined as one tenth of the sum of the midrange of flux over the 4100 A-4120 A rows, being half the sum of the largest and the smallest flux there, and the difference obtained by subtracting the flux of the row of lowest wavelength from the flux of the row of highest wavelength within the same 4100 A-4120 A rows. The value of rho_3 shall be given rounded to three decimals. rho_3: 0.472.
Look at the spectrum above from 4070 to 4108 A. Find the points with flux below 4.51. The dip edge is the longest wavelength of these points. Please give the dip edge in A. 4077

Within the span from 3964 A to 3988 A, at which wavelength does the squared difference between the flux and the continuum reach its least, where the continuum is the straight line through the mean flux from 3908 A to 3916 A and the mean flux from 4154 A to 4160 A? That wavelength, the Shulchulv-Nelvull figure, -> 3981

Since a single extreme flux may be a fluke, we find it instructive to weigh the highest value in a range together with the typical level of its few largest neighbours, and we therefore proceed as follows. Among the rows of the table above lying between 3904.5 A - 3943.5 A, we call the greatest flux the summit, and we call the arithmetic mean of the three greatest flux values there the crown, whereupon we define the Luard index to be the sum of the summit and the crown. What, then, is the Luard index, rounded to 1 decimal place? 9.5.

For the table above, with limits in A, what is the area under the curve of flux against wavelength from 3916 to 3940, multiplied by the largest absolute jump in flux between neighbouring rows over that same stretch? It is 61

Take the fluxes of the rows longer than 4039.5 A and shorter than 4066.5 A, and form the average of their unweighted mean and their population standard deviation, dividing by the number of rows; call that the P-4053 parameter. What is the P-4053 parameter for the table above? 2.19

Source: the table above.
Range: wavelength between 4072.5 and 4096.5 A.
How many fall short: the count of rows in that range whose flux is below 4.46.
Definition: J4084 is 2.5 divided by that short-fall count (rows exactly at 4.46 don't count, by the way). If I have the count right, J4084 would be 2.5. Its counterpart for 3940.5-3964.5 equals 2.5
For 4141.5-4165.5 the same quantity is 0.4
